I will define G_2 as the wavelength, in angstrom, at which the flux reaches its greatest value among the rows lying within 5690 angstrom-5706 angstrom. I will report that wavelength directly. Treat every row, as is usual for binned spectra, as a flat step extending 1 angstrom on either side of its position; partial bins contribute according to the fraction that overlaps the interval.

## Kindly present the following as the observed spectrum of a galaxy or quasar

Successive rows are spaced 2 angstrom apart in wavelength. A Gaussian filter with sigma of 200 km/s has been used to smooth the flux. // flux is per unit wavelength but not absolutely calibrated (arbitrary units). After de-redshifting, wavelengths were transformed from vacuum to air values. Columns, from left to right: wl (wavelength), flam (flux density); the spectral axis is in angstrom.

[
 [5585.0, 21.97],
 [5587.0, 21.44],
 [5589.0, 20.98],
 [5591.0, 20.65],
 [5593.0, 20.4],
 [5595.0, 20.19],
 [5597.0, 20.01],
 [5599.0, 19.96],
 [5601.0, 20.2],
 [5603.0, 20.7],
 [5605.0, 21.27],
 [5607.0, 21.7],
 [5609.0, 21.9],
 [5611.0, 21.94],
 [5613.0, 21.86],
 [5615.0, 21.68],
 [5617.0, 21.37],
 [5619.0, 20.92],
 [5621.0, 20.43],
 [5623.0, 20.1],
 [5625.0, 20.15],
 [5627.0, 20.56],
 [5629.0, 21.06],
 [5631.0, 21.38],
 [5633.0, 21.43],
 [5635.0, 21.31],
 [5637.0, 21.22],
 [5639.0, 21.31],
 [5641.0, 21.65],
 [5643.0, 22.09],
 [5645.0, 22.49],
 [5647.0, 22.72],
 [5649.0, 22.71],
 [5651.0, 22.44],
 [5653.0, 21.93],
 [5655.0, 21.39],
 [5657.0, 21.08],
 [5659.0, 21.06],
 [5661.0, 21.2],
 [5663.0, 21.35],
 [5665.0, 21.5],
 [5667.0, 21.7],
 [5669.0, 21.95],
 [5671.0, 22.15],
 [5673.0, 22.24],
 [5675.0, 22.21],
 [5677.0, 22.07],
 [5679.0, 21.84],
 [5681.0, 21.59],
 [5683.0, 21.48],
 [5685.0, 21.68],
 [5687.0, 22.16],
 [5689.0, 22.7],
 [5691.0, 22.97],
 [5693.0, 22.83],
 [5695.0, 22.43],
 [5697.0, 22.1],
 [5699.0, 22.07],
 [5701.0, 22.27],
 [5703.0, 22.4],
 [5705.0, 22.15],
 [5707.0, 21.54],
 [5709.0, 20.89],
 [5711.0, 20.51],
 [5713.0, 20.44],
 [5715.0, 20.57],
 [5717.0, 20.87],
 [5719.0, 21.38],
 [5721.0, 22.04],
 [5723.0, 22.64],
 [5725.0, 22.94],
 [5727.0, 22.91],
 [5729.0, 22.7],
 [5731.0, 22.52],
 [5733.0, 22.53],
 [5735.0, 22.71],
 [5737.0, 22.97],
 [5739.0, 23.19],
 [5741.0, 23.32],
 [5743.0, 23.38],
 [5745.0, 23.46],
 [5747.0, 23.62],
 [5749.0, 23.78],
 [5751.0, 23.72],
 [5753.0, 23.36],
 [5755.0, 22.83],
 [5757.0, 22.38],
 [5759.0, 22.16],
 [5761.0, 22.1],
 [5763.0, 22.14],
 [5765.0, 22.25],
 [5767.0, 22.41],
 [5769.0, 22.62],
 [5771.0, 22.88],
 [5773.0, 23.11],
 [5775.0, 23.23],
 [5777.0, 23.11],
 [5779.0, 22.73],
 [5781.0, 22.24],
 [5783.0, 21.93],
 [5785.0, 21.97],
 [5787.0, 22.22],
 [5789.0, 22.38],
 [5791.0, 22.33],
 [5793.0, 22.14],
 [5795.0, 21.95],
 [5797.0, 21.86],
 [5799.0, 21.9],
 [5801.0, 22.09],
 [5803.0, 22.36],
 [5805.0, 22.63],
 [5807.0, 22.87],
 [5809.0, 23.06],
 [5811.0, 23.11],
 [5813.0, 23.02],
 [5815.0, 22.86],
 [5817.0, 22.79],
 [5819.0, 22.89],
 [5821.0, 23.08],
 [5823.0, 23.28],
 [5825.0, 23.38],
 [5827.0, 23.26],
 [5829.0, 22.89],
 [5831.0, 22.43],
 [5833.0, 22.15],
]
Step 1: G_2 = 5691.0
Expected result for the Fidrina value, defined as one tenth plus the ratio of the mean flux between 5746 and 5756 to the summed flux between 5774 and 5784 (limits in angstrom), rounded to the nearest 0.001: 0.307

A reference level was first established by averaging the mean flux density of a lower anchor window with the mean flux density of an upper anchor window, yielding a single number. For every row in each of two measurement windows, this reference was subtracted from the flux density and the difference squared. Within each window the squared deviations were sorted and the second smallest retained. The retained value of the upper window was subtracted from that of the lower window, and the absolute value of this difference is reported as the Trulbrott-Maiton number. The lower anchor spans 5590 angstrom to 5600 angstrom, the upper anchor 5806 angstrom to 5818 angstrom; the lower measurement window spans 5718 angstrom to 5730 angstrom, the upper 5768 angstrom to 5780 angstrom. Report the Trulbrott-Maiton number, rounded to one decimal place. 1.1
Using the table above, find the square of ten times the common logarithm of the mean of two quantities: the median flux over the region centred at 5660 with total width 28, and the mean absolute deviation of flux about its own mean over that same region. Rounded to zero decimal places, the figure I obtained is 110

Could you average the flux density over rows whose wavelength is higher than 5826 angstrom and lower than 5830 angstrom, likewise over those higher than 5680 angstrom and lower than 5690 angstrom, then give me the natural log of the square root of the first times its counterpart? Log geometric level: 3.11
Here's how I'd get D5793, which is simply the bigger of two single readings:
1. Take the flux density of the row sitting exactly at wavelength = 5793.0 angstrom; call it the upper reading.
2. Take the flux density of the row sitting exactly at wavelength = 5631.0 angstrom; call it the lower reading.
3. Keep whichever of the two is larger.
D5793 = 22.1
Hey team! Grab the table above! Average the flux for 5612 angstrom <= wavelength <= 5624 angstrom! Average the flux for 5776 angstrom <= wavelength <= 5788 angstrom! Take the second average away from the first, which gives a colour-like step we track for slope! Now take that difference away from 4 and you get 5.3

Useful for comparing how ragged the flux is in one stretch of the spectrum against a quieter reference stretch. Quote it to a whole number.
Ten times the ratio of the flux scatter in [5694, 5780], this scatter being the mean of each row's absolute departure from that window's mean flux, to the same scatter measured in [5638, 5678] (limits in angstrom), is 14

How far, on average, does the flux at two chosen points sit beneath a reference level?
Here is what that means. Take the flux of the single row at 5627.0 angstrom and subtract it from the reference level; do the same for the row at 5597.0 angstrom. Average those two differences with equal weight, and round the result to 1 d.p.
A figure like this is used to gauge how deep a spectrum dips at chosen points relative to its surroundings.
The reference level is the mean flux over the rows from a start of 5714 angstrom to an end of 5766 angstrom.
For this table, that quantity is 2.3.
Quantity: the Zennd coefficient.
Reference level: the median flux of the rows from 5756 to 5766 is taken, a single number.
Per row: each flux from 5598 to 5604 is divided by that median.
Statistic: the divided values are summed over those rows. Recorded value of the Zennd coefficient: 2.7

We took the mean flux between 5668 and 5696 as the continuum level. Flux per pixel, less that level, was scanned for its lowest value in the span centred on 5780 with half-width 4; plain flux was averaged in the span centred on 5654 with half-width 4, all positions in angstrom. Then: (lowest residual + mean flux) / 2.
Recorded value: 10.7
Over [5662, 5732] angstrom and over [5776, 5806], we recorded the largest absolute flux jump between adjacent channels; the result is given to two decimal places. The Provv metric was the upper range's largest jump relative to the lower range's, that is 0.74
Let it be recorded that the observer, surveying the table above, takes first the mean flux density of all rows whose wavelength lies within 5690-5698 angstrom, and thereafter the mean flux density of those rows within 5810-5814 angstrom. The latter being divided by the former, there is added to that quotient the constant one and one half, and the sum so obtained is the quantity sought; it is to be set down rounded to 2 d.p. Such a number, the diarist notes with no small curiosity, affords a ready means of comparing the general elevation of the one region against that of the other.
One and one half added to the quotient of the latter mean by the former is 2.52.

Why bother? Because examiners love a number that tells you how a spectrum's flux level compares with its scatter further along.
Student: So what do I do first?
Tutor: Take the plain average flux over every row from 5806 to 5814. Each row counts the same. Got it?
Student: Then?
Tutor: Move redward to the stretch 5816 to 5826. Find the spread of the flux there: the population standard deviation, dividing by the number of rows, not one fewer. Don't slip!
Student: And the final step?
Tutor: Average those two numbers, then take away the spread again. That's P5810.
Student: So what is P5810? 11.4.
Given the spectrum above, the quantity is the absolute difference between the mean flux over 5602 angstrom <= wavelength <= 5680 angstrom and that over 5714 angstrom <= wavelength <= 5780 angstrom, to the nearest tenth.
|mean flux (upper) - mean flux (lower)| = 1.1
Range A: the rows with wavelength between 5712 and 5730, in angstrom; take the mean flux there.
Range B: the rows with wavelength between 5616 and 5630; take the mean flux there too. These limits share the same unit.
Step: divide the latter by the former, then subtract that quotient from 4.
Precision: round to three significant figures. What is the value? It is 3.05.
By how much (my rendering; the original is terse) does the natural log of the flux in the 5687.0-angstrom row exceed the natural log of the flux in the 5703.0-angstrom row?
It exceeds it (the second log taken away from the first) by -0.01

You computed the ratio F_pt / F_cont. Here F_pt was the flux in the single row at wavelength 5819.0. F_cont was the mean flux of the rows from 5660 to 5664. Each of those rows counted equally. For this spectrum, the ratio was 1.08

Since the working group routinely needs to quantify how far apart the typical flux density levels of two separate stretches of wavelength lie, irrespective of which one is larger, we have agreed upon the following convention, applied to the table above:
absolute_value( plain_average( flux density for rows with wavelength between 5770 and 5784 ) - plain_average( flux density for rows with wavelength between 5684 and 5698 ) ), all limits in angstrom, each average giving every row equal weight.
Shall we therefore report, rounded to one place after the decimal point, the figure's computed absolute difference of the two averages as 0.3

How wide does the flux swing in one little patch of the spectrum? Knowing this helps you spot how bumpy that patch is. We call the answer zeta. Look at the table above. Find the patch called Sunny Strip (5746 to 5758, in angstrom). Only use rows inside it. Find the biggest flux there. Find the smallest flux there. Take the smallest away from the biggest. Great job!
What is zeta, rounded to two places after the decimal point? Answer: 1.40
